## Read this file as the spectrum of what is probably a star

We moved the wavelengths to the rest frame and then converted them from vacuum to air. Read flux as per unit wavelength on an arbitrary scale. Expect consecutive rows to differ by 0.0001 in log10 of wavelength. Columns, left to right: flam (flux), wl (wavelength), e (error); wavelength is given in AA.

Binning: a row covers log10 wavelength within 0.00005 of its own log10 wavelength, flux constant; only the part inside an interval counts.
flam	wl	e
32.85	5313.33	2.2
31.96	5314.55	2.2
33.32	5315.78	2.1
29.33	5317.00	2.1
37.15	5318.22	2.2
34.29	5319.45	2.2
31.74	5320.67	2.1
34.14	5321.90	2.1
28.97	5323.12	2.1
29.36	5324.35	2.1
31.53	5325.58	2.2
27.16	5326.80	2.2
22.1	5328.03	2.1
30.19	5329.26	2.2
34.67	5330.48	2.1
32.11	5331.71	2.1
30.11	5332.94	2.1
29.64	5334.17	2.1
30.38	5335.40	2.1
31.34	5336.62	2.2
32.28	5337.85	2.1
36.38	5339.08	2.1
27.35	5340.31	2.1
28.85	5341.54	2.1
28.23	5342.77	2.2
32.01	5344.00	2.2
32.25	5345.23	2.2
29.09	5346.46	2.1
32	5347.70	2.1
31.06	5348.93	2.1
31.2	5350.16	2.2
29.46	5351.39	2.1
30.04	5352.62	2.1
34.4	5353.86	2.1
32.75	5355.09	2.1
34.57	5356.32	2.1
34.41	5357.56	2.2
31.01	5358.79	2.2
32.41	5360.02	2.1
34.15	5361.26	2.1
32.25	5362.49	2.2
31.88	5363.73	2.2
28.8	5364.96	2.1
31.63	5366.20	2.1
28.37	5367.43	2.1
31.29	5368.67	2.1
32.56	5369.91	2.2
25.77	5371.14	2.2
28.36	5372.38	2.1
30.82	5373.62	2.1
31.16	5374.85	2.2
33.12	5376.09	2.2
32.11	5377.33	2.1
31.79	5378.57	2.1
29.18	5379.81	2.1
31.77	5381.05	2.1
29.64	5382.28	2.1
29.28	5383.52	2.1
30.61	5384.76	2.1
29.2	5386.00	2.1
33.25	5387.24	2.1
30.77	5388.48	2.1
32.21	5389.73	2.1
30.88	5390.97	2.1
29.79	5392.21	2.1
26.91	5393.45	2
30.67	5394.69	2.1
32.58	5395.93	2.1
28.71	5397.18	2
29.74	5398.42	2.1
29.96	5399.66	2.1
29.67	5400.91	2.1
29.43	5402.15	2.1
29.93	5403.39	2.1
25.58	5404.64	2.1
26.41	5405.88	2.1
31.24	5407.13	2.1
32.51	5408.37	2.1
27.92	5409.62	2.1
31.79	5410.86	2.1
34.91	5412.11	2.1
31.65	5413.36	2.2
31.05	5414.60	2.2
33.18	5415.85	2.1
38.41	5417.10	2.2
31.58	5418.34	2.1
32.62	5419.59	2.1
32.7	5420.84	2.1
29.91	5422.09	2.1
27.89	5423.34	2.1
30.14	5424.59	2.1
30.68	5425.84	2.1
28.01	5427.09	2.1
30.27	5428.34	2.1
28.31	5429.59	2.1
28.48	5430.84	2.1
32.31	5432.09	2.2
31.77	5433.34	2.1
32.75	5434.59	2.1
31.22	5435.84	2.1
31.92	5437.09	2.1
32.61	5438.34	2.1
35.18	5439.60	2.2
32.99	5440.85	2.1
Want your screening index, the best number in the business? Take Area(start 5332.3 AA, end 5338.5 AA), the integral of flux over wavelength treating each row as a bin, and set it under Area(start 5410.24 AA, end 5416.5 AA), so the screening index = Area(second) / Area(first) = 1.07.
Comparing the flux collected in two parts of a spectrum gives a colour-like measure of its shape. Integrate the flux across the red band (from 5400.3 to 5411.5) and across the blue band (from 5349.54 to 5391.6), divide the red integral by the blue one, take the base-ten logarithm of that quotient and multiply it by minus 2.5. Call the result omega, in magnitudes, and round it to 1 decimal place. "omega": 1.5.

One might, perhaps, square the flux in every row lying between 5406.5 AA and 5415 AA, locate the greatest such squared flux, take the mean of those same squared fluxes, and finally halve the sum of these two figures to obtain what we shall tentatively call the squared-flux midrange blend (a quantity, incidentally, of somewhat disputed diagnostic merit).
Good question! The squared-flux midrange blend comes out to 1110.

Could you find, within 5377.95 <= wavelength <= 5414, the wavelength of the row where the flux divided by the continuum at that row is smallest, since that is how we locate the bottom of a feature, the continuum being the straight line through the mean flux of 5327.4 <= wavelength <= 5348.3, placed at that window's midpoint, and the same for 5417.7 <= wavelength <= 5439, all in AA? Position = 5404.64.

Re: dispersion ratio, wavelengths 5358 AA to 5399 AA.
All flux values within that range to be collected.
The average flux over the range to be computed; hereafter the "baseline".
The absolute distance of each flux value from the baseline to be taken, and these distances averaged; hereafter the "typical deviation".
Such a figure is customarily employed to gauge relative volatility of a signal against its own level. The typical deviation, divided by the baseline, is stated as 0.049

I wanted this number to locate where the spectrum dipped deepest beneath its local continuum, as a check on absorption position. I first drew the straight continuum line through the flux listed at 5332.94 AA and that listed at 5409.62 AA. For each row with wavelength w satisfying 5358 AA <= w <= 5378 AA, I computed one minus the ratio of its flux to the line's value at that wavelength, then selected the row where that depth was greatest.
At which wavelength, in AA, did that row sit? 5371.14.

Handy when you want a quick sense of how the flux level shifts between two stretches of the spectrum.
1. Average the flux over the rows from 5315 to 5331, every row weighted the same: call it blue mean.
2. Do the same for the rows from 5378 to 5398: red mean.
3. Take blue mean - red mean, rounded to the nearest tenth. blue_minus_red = 0.6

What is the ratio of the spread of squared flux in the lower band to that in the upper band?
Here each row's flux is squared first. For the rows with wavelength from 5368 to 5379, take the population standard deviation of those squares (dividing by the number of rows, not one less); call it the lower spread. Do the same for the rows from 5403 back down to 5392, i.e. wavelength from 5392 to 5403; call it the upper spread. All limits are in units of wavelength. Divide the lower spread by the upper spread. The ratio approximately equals 1.5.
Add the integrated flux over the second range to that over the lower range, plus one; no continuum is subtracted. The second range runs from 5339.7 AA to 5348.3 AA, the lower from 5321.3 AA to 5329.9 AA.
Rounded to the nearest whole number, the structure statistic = 509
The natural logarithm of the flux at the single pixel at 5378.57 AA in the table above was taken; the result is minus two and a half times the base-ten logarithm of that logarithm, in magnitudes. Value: -1.347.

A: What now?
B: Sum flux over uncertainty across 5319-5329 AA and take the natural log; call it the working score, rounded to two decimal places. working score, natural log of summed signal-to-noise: 4.72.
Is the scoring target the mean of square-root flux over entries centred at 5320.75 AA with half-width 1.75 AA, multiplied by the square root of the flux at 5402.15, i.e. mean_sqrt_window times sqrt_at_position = 31.3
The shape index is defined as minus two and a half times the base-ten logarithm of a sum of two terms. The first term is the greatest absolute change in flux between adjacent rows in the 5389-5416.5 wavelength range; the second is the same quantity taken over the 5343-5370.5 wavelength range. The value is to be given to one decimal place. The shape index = -2.4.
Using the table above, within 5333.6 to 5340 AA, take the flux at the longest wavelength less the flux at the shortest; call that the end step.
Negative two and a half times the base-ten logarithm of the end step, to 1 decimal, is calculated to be -2.1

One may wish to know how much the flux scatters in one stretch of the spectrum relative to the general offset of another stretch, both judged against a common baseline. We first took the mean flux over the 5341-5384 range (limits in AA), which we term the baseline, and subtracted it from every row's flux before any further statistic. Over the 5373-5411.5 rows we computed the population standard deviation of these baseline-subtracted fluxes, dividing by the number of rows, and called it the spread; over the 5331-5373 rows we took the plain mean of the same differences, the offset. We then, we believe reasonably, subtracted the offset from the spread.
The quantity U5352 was 1.8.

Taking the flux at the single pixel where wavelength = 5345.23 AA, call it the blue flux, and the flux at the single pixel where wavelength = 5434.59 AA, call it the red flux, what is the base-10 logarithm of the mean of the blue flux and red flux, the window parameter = 1.51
